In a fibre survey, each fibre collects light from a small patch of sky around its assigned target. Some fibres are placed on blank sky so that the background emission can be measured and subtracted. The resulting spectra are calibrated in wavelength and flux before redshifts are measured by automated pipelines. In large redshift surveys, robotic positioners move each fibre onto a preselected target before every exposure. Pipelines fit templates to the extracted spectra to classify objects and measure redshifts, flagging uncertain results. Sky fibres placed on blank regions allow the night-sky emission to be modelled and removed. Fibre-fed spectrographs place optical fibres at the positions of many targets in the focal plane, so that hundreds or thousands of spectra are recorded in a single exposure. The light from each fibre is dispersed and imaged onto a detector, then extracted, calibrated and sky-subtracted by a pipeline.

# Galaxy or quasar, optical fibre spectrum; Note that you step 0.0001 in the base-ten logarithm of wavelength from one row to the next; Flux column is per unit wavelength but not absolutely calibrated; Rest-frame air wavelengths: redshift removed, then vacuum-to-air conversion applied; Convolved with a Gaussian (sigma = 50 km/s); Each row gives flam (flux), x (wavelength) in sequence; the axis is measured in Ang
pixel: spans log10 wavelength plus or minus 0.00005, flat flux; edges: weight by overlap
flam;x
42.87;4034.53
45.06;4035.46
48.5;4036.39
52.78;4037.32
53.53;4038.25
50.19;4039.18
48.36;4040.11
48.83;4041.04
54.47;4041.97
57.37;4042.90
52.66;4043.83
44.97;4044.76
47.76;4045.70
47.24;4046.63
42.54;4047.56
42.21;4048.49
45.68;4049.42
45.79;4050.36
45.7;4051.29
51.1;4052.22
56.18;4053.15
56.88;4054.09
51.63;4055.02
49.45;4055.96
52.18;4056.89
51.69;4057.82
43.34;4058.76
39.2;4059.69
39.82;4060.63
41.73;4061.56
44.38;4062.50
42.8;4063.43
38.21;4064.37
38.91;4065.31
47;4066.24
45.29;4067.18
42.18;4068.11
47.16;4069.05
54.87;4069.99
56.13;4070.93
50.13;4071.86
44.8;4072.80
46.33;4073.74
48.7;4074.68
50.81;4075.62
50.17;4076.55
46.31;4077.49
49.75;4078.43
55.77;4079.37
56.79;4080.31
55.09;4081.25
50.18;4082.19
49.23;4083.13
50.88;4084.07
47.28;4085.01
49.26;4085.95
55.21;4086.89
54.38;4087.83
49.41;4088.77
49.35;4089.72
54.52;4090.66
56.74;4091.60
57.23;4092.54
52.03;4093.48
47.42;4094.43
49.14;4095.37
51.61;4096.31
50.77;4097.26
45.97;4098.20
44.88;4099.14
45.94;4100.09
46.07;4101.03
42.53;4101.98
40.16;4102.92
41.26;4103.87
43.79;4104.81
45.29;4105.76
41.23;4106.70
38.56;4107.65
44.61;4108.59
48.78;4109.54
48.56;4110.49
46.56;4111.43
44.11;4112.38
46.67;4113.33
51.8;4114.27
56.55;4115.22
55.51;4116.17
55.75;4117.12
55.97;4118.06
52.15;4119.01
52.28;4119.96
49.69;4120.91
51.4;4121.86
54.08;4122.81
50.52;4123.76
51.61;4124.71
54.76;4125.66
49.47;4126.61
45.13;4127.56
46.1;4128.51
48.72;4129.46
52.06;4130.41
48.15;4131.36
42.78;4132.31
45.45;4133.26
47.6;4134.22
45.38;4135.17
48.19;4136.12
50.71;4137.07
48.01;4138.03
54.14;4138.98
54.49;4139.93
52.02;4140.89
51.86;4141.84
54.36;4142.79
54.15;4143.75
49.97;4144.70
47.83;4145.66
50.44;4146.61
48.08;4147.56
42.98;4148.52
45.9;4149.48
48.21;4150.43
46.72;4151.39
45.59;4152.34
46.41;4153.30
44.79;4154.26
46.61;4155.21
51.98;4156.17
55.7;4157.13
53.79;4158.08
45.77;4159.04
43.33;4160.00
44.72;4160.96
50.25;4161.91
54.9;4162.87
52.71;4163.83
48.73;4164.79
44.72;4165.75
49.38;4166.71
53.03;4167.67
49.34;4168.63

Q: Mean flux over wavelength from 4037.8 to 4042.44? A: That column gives 51.1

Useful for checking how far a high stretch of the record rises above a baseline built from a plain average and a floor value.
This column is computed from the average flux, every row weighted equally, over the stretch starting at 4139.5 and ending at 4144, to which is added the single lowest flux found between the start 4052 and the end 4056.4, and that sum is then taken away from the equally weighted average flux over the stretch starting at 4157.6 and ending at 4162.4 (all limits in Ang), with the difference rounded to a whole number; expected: -55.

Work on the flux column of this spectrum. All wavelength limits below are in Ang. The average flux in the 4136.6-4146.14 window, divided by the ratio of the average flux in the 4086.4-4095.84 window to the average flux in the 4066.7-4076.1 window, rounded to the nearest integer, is 48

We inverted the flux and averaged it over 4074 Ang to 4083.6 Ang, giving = 0.0196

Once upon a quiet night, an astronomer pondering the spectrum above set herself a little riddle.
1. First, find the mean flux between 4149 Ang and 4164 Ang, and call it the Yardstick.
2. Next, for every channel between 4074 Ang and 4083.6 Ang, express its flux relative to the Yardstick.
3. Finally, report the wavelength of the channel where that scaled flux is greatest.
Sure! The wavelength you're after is 4080.31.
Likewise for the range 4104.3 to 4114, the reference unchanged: 4109.54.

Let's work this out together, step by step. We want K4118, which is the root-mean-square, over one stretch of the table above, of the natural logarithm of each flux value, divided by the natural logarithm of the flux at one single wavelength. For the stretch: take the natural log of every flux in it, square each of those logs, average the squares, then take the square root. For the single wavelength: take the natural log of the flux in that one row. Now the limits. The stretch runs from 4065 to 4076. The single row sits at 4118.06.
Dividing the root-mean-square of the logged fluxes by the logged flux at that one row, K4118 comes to 0.959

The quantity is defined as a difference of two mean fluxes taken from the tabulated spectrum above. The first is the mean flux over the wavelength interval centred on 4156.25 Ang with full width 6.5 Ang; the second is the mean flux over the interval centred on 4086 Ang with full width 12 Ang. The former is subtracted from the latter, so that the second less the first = 3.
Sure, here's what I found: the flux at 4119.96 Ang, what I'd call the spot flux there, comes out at 52.28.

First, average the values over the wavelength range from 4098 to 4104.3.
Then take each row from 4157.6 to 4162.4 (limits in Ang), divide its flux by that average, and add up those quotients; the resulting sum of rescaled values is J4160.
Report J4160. 5.4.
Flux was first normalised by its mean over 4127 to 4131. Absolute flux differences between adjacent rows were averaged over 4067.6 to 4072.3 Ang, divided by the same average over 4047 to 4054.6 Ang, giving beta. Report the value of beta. 2.3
